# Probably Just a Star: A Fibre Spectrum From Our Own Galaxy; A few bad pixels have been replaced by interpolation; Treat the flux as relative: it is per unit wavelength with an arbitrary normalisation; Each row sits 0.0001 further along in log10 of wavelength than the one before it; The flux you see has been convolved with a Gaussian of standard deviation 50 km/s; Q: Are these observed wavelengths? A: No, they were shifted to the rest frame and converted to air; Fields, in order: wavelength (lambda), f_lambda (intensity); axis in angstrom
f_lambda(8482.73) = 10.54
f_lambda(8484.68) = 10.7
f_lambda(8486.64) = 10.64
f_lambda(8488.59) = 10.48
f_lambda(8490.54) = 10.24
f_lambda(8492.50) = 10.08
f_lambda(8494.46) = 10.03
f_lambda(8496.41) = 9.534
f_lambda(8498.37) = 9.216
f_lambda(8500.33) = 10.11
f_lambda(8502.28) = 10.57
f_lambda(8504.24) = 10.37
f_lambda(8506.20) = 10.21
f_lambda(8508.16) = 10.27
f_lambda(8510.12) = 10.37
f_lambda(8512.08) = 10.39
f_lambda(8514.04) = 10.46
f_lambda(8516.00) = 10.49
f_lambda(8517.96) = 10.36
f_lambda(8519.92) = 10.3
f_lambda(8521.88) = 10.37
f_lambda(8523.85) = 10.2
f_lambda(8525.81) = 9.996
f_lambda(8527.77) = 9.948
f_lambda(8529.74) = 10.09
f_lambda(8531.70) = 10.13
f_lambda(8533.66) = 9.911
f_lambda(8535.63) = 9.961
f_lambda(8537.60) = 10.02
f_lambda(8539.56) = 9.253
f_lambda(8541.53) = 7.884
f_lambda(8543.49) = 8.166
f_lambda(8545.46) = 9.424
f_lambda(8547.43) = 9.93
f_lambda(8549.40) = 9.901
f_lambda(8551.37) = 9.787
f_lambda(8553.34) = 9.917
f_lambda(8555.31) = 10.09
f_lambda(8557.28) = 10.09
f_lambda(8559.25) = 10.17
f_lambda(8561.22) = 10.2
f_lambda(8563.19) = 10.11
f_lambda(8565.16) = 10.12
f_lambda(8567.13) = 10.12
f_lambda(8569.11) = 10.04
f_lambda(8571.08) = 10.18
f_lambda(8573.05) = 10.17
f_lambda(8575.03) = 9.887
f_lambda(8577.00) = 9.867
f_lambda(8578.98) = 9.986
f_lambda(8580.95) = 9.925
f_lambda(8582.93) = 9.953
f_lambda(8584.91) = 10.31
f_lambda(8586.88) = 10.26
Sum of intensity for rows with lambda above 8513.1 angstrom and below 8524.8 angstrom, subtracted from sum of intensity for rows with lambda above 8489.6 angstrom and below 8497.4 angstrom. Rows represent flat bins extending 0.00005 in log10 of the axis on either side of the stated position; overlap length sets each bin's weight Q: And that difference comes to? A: -22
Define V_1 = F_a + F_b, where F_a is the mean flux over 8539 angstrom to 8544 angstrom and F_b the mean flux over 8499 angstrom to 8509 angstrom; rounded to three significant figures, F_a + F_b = 18.7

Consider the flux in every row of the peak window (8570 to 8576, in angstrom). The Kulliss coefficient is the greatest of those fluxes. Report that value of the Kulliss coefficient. 10.18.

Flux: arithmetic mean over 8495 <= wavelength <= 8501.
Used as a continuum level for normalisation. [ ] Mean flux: 9.6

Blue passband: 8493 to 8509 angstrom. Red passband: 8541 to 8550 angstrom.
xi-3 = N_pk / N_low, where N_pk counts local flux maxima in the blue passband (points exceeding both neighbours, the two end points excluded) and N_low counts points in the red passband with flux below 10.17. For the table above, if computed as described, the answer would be 0.20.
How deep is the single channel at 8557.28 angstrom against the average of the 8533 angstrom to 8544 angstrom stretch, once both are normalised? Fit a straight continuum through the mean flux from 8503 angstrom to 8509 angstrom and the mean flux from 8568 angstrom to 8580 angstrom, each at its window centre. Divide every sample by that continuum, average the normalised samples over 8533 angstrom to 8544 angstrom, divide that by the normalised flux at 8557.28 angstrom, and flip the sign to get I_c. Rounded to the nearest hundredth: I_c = -0.91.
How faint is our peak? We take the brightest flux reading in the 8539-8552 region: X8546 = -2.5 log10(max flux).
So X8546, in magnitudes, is -2.49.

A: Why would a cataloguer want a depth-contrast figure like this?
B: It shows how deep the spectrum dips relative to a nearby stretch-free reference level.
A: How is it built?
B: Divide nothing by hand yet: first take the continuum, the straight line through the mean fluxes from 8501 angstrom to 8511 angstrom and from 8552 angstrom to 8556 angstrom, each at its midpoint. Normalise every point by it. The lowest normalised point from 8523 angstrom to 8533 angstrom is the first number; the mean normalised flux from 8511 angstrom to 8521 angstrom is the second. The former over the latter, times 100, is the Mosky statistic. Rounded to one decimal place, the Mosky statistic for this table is 96.5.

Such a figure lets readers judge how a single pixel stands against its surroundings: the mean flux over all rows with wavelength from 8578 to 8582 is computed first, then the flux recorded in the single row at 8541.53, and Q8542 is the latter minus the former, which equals -2.1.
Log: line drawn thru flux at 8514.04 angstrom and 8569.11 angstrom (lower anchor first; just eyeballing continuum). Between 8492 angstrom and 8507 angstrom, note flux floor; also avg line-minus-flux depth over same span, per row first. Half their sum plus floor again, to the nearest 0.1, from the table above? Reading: 14.1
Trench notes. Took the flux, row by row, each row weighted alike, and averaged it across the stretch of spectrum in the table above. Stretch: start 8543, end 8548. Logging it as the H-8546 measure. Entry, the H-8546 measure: 9.2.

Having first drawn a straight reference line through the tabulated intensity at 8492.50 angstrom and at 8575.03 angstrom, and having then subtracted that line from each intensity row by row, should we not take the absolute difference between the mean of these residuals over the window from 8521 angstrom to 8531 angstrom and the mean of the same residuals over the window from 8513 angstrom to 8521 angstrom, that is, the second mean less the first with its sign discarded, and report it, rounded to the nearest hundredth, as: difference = 0.26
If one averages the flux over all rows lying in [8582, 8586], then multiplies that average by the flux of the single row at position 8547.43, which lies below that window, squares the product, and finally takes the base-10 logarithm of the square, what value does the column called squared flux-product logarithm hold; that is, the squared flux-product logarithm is 4.01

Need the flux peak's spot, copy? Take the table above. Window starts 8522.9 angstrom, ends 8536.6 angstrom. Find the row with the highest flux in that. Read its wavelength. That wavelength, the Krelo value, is 8523.85 angstrom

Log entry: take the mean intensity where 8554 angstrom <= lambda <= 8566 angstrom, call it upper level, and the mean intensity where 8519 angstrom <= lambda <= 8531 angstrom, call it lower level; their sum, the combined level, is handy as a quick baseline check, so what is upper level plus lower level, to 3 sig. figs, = 20.3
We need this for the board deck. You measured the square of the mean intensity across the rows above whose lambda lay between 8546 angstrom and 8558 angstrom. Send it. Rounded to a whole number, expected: 99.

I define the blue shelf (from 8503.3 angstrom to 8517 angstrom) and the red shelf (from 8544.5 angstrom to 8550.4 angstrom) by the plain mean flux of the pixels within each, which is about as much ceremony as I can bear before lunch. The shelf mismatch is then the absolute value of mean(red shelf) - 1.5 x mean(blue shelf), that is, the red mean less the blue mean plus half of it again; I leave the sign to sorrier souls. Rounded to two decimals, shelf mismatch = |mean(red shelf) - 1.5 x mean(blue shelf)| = 5.80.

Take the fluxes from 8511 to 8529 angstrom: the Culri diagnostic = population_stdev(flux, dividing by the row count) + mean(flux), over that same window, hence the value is 10.5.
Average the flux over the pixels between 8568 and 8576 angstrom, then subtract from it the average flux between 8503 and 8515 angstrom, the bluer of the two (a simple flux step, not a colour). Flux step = -0.28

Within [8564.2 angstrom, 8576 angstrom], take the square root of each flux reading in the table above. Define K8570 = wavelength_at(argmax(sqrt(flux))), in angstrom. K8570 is 8571.08 angstrom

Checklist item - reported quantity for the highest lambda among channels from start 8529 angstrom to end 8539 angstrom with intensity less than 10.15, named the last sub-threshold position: 8537.60 angstrom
